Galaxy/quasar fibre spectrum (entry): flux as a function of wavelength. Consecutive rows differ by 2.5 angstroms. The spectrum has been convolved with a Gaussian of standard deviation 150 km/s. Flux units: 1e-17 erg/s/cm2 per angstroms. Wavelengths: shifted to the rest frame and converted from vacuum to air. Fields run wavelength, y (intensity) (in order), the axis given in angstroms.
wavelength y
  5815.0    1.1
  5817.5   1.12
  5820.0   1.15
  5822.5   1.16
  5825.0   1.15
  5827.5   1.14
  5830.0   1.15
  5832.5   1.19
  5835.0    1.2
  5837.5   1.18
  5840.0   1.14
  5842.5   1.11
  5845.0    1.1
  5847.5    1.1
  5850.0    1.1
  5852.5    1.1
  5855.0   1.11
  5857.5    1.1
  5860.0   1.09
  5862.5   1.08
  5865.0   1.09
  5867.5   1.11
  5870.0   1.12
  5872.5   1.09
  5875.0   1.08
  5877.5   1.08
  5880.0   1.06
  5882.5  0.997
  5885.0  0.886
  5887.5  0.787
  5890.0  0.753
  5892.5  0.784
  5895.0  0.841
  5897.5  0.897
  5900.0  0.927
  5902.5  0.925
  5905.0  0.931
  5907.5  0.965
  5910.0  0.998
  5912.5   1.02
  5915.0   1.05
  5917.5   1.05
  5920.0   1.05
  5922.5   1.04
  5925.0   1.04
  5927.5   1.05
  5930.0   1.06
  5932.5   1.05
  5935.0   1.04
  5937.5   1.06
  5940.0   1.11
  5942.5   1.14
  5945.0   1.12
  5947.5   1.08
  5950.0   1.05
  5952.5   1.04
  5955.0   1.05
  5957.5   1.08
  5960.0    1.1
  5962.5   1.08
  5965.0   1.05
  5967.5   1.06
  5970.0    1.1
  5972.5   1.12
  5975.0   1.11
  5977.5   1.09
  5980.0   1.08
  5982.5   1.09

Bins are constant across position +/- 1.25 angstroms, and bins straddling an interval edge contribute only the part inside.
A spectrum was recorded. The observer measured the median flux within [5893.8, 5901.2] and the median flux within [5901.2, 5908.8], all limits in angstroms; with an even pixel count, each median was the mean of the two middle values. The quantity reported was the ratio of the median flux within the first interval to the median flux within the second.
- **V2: 0.96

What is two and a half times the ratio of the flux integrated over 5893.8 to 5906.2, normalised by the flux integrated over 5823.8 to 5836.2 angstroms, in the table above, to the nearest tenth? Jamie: 1.9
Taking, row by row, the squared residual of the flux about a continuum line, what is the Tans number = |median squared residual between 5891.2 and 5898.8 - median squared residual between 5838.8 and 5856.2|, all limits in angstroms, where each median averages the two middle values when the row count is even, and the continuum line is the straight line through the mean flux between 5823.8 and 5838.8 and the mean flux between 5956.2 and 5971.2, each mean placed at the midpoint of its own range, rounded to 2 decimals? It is 0.08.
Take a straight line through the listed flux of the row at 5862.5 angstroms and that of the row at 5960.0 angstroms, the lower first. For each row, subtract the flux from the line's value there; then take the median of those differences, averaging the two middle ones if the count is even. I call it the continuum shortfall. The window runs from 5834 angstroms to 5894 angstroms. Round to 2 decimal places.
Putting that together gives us -0.02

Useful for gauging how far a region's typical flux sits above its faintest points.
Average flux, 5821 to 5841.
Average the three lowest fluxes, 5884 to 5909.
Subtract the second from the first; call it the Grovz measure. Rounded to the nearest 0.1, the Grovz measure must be 0.4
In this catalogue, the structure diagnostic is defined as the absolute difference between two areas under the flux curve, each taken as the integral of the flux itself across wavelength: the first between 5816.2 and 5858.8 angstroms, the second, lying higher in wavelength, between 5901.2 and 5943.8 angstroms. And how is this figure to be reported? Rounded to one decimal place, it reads 4.3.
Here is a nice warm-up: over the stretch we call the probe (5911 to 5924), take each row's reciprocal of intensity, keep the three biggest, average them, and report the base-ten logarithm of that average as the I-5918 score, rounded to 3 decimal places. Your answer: -0.016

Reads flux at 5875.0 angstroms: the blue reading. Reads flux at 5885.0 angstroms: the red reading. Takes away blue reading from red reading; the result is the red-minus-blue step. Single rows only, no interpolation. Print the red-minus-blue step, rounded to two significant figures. -0.19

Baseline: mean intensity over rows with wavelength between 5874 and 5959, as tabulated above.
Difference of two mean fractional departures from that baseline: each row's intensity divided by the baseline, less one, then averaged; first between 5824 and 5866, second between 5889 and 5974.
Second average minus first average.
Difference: -0.10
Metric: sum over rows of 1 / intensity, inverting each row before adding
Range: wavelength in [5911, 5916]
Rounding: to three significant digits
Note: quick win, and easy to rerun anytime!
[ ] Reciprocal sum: 1.93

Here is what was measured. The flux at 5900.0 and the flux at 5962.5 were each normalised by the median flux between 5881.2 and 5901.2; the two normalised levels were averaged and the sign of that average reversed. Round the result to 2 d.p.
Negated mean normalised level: -1.16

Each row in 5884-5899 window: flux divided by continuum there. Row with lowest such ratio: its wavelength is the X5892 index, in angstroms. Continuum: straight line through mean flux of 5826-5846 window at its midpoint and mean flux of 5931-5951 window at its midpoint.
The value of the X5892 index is 5890.0 angstroms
